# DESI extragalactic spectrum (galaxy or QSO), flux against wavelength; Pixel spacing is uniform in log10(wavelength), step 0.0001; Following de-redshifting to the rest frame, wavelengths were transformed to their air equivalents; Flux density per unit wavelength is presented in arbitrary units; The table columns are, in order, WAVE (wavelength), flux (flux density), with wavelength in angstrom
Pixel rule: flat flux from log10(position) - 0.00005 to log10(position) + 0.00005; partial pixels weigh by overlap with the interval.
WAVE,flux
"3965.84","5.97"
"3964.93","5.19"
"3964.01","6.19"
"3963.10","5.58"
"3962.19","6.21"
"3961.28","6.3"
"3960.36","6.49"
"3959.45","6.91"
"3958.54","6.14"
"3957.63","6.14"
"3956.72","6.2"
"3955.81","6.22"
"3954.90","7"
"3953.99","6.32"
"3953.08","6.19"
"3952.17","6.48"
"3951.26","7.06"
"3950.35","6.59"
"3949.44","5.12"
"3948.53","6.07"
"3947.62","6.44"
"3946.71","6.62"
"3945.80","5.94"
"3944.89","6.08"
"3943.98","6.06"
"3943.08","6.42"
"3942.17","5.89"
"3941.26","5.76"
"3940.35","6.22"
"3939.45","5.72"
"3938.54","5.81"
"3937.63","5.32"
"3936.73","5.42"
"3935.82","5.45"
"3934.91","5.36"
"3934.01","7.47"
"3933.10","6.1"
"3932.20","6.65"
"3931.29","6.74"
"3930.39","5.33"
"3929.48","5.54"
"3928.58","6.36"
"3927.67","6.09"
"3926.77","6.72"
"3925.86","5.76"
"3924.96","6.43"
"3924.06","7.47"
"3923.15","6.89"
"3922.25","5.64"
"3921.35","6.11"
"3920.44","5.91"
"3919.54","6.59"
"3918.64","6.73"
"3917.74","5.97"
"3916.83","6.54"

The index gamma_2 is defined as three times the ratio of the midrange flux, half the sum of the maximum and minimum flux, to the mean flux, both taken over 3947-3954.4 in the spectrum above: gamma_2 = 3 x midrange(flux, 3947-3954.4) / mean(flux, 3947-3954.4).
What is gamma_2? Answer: 2.91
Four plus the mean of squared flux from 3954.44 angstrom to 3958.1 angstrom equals 45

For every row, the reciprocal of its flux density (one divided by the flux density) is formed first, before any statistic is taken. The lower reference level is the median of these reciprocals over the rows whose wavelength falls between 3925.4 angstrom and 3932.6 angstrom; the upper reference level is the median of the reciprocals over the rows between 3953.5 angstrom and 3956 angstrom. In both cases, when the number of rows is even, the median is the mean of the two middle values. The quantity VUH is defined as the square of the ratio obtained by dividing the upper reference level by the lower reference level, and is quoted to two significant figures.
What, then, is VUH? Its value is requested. 0.97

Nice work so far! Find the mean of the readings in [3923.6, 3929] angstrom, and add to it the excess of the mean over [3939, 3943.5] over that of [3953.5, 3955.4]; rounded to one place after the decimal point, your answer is 5.8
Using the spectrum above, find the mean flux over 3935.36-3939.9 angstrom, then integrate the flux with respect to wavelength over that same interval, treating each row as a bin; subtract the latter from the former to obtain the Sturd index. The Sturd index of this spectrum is -19.6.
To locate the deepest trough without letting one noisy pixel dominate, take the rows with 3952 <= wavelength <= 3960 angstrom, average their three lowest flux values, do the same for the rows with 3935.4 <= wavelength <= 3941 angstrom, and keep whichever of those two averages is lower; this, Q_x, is 5.40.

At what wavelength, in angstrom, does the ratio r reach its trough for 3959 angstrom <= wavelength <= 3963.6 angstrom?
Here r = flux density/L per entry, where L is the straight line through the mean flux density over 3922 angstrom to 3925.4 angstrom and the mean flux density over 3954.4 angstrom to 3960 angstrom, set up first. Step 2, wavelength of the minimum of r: 3963.10 angstrom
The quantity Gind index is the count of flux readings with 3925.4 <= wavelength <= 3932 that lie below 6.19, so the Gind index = 4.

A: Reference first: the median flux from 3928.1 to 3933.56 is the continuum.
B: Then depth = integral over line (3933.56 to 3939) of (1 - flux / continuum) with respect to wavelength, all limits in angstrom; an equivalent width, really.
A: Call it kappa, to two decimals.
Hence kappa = 0.37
